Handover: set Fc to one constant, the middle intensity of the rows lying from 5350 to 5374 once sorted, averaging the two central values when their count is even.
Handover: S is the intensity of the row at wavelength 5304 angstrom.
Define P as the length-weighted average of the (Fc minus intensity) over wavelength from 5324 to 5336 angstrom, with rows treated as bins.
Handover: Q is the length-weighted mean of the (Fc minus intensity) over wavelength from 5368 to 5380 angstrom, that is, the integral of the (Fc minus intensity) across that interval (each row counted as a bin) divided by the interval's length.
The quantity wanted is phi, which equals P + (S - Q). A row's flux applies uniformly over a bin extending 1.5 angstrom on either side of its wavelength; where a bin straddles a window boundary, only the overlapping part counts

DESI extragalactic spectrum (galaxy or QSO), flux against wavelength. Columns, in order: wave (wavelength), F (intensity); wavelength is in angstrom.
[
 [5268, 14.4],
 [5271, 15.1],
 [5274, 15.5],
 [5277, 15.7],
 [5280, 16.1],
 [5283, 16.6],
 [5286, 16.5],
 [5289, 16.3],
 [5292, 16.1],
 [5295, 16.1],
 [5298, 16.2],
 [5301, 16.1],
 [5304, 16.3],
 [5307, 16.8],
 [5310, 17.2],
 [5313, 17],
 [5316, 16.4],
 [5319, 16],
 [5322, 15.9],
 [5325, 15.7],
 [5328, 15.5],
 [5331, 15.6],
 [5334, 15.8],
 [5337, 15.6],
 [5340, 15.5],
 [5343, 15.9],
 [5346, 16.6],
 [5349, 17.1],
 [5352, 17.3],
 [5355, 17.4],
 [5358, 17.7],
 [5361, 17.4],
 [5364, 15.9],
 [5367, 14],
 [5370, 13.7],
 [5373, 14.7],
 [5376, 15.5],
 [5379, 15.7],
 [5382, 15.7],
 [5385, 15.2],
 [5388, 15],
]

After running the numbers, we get 15.5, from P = 1.0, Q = 1.8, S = 16.3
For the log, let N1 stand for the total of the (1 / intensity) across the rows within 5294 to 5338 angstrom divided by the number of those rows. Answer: 0.0620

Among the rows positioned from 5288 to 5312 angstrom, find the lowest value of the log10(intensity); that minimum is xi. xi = 1.21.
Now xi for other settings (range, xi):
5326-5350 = 1.19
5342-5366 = 1.20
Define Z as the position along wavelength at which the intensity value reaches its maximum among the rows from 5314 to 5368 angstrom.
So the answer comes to 5358 angstrom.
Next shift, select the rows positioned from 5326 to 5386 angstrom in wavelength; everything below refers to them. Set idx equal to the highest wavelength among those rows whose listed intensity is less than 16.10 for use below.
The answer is 5385 angstrom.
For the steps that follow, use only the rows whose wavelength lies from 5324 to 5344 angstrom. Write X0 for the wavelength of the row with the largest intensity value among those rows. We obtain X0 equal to 5343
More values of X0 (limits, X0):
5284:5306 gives 5286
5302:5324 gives 5310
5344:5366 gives 5358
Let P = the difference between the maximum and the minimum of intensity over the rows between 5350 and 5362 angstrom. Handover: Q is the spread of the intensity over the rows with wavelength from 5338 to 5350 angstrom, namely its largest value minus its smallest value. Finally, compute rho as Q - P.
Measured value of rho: 1.2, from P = 0.4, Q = 1.6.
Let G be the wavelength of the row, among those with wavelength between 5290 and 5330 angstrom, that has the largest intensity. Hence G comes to 5310 angstrom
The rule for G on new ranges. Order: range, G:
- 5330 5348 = 5346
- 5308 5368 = 5358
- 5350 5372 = 5358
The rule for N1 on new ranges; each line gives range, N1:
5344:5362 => 0.0580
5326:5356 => 0.0617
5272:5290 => 0.0621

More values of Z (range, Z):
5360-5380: 5361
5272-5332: 5310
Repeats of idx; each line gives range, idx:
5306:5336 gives 5334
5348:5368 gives 5367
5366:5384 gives 5382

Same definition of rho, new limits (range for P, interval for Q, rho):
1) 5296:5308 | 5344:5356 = 0.1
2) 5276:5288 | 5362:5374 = 1.3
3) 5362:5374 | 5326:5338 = -1.9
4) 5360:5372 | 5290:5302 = -3.6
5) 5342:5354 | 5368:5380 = 0.6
